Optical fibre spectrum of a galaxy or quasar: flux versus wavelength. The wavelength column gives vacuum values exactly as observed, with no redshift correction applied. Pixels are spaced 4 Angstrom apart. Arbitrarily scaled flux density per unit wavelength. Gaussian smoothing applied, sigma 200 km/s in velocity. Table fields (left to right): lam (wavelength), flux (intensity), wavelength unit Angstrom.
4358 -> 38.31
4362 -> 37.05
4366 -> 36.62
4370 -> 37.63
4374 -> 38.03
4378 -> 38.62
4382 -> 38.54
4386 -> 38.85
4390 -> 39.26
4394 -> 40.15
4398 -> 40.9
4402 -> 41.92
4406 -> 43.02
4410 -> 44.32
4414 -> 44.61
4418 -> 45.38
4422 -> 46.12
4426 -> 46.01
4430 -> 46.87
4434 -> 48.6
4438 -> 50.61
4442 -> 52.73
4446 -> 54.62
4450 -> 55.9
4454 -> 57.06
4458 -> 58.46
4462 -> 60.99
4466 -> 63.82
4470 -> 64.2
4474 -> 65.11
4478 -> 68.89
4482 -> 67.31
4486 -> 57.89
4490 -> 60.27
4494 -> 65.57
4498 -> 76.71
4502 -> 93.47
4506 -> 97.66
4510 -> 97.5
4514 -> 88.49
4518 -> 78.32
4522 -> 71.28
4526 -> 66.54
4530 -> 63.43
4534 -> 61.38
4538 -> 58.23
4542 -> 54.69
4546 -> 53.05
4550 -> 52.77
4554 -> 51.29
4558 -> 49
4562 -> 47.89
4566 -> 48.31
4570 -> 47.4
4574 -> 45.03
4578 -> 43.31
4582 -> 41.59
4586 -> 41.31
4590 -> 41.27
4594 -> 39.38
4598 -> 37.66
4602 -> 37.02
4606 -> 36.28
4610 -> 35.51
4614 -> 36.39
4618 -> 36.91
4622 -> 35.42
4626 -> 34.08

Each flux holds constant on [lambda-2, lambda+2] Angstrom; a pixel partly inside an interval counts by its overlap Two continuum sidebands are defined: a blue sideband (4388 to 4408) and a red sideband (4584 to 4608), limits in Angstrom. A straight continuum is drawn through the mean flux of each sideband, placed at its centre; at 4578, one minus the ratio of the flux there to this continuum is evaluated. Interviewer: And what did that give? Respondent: -0.11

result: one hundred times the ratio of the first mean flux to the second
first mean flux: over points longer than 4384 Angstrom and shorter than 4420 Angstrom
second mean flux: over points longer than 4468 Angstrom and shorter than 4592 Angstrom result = 68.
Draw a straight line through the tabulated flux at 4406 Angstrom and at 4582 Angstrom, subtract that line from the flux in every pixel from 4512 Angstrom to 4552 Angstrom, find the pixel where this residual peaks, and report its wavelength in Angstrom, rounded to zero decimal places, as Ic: 4514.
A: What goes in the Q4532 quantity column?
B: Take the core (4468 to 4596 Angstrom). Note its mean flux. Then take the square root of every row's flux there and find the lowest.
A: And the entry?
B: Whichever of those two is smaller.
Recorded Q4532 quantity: 6.28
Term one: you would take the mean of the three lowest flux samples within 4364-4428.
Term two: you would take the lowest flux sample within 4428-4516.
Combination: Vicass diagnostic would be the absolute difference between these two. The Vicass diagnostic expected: 9.4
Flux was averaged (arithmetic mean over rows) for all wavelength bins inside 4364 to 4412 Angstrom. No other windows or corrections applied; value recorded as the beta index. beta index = 40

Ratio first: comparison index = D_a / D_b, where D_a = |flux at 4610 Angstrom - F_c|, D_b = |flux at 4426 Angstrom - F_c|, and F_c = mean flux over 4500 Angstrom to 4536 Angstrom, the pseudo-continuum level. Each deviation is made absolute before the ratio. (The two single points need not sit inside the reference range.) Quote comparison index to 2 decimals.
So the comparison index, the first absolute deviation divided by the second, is 1.31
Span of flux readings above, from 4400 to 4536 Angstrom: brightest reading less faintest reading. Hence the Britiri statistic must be 56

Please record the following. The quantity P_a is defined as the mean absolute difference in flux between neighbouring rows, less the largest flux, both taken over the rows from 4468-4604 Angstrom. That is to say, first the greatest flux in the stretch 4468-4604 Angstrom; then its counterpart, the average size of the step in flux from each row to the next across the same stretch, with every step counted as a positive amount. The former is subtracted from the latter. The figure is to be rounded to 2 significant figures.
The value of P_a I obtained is -94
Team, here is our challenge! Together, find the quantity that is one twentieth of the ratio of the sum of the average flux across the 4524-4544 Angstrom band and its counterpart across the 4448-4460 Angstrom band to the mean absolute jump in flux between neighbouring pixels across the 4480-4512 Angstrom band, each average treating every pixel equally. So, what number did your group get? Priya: 0.84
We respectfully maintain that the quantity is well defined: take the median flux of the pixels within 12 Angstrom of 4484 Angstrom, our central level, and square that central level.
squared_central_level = 4269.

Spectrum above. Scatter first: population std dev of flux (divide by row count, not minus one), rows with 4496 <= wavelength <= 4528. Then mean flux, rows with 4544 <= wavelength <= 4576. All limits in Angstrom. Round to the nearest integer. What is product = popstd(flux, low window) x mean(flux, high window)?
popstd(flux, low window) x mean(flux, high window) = 560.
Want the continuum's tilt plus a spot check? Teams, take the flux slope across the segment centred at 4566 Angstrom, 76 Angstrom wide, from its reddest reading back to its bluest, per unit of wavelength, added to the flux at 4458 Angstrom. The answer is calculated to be 58.1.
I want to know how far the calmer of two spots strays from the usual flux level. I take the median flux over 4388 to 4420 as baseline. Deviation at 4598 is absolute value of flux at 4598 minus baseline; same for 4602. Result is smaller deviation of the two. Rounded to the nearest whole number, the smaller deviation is 5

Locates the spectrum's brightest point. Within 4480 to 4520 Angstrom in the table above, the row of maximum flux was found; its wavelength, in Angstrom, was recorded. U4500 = 4506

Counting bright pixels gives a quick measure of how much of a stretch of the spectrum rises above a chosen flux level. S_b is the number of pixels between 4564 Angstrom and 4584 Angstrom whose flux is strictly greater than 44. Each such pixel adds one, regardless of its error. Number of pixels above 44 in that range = 3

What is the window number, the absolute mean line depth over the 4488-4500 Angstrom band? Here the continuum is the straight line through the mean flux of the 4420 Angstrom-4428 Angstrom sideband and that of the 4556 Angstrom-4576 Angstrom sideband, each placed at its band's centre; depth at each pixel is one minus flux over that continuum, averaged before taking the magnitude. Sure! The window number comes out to 0.44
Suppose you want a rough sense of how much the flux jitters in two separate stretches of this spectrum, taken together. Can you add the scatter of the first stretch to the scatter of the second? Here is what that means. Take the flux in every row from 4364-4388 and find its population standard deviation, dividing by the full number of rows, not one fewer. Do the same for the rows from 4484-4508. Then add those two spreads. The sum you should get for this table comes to 16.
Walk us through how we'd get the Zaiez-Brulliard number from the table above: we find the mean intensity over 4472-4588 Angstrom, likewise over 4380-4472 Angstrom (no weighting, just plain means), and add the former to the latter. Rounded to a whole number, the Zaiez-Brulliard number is 111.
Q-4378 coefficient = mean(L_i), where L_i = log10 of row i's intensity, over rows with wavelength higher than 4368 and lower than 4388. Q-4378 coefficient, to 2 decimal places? 1.58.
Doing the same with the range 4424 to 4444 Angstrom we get 1.69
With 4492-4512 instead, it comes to 1.93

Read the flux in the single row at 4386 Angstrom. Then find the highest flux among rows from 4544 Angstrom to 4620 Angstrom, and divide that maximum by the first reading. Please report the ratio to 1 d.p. 1.4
